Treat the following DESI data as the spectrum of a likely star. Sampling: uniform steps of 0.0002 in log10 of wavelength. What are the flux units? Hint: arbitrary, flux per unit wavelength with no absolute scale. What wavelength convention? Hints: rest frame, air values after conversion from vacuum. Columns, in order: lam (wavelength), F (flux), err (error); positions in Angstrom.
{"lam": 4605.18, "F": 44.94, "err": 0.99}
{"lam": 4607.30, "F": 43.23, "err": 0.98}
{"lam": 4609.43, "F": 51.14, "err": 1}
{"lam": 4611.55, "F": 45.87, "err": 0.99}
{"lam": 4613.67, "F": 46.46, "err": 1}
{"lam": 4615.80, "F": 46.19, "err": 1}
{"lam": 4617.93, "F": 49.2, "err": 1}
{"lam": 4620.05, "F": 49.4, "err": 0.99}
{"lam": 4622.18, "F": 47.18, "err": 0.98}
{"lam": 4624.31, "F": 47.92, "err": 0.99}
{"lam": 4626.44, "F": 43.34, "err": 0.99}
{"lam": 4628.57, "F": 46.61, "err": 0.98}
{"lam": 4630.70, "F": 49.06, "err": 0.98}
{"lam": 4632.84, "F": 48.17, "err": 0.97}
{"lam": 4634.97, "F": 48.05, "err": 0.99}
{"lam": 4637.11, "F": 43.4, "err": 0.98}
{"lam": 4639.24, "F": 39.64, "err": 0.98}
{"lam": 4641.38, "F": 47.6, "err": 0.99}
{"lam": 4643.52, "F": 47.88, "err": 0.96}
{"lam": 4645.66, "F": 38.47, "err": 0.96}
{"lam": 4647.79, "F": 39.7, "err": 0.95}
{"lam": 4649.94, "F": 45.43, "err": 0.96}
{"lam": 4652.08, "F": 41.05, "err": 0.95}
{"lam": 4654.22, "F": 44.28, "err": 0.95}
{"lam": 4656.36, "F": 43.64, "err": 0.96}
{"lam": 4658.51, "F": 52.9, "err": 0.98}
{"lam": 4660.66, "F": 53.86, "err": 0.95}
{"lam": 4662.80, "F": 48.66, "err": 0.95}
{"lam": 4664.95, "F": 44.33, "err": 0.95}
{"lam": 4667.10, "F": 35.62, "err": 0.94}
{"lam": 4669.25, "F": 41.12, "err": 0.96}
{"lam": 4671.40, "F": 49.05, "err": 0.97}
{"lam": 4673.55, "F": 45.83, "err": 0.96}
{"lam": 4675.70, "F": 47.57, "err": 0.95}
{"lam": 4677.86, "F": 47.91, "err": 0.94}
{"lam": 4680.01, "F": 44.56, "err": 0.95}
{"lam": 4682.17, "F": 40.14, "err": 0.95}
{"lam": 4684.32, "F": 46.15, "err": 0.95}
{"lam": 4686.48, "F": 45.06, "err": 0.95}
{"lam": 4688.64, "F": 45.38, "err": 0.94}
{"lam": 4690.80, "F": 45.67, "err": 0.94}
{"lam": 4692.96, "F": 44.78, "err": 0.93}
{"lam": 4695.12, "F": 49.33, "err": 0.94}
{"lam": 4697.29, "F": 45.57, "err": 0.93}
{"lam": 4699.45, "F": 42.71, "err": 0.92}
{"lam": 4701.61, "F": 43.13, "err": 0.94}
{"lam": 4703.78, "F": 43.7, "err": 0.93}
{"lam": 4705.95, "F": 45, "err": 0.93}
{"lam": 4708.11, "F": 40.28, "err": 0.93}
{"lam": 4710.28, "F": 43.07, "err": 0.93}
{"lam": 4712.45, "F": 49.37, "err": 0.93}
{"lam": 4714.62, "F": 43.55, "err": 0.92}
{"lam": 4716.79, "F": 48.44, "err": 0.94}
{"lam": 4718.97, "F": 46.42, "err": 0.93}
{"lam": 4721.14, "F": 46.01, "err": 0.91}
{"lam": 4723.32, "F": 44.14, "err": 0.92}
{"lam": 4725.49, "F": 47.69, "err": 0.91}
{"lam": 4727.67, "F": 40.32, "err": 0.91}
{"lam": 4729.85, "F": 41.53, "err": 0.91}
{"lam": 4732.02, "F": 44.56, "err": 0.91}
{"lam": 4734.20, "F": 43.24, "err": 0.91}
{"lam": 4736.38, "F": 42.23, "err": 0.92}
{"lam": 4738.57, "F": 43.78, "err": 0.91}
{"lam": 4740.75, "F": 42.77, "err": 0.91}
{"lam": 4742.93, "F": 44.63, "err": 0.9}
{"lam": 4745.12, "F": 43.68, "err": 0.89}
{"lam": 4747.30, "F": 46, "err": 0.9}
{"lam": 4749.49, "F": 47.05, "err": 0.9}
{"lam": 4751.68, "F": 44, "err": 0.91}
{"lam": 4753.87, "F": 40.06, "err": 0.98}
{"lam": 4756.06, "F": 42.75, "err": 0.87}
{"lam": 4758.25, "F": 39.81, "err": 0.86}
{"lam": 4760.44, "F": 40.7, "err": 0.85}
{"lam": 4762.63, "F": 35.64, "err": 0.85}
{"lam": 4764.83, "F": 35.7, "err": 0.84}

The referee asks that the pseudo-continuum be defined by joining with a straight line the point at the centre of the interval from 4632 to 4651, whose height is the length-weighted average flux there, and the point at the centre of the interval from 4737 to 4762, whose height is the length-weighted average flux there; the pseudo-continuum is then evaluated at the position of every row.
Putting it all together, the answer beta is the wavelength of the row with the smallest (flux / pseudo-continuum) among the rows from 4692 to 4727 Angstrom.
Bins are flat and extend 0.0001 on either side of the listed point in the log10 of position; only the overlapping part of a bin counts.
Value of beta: 4708.11 Angstrom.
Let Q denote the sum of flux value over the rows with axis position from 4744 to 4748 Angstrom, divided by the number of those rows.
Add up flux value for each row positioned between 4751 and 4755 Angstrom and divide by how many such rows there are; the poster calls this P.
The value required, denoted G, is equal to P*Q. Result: 1885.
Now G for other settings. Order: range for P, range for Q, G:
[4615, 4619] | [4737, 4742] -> 2064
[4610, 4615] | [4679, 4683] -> 1955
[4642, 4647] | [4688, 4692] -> 1966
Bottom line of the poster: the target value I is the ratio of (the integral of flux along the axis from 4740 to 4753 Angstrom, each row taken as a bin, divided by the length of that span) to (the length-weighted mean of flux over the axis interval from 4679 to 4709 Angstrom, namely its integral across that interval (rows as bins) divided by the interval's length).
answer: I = 1.01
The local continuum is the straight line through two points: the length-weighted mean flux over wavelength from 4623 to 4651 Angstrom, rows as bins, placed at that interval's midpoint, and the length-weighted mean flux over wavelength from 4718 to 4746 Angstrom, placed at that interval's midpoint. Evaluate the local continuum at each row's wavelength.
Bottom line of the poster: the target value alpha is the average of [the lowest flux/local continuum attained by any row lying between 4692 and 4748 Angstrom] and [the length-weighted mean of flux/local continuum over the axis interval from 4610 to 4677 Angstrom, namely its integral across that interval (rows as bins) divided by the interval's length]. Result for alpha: 0.965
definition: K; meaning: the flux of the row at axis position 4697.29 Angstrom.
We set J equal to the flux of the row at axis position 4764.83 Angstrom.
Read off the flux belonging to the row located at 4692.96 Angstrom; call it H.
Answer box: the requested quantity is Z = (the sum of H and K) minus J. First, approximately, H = 44.78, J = 35.7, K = 45.57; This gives 55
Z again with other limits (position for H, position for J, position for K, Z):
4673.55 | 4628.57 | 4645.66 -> 38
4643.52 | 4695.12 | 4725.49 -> 46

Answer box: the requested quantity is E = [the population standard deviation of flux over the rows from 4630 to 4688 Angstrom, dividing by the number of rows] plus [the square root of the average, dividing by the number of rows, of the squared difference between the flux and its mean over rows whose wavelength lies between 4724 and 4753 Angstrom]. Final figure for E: 6.3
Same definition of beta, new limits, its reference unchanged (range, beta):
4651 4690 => 4667.10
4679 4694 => 4682.17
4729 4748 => 4729.85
